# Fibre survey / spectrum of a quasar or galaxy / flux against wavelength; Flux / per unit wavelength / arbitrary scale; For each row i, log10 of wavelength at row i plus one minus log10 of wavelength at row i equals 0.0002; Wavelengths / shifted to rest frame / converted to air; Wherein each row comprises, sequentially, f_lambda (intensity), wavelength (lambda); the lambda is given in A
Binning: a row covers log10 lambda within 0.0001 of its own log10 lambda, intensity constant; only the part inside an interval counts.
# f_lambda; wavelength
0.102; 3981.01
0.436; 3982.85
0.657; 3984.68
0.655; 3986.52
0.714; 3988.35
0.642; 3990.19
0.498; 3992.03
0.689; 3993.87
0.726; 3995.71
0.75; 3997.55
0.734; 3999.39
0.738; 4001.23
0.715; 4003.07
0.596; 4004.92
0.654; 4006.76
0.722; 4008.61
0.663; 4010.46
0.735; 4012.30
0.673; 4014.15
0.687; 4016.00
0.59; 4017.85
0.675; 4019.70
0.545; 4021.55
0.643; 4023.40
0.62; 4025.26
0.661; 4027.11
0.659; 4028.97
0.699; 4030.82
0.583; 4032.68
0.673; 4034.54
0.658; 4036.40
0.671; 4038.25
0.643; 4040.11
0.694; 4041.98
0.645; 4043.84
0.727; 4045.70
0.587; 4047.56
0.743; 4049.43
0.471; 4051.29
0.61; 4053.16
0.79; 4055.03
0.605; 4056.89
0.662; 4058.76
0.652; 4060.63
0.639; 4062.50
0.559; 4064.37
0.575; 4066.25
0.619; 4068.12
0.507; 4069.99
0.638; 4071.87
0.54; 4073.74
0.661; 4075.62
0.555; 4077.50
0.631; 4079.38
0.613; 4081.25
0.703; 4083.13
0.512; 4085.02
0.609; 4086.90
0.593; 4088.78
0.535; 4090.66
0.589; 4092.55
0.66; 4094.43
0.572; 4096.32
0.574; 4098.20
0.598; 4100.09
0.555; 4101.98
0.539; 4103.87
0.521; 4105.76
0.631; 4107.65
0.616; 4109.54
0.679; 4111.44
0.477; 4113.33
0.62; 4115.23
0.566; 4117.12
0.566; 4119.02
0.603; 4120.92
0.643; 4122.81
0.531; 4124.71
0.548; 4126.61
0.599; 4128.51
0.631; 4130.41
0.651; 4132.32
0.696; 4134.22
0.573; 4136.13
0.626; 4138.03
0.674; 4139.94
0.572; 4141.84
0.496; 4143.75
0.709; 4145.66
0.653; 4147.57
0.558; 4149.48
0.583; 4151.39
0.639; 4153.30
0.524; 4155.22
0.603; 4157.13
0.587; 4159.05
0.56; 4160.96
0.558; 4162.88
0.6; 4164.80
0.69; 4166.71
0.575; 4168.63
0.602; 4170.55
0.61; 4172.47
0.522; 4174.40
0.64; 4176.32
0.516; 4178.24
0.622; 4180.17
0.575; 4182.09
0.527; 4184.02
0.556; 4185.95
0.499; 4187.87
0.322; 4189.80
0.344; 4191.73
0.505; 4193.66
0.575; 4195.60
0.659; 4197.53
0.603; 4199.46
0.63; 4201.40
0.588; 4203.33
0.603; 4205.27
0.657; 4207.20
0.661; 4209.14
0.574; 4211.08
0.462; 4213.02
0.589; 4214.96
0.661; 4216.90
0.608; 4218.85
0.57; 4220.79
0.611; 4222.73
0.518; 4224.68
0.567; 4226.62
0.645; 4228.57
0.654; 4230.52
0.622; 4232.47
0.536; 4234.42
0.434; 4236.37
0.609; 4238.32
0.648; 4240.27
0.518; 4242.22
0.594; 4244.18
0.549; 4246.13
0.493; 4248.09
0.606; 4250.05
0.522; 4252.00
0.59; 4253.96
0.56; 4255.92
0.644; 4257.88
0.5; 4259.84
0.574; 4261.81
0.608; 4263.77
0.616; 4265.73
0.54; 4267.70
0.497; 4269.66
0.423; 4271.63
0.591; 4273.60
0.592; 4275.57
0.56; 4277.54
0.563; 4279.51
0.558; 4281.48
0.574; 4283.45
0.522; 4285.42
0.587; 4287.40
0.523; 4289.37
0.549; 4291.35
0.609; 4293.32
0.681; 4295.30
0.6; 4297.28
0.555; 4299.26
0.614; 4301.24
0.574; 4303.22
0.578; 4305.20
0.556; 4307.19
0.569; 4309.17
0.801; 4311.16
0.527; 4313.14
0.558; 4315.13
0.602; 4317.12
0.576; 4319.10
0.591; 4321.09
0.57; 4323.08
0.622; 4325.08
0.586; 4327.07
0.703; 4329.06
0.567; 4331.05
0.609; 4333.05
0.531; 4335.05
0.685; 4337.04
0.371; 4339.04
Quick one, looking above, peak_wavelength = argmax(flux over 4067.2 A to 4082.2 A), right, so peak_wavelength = 4075.62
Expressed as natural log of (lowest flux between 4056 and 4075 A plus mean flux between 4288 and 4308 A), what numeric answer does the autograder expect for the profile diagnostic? 0.09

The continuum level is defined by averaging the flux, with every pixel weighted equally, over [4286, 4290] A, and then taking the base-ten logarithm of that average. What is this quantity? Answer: -0.256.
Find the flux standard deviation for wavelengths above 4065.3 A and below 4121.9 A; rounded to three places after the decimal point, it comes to 0.053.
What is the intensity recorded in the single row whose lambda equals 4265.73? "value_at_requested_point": 0.616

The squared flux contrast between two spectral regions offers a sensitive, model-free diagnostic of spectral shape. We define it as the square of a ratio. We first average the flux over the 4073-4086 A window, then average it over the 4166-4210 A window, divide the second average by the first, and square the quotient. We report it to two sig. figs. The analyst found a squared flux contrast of 0.89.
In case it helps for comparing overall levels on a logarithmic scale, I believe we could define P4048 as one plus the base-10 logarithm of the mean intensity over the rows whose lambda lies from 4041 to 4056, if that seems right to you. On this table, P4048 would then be 0.818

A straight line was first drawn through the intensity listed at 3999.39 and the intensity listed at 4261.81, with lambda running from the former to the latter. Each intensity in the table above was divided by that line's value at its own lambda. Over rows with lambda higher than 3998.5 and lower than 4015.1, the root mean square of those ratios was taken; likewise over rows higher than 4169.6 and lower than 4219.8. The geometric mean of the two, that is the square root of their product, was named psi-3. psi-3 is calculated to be 0.941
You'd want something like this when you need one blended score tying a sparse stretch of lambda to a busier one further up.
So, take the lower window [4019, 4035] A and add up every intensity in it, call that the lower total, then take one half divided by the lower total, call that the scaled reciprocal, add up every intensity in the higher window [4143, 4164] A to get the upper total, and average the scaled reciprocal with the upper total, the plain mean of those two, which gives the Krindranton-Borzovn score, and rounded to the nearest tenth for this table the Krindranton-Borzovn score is 3.3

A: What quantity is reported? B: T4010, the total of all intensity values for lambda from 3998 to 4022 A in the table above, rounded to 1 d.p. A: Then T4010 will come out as 8.7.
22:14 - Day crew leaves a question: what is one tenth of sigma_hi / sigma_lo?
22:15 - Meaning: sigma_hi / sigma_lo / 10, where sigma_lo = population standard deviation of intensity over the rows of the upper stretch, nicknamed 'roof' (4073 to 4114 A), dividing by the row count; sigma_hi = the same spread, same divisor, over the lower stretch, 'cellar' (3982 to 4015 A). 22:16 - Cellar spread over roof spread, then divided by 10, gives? 0.145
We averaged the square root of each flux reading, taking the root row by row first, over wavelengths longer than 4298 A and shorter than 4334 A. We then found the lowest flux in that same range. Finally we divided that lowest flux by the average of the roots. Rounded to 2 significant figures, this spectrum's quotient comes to 0.68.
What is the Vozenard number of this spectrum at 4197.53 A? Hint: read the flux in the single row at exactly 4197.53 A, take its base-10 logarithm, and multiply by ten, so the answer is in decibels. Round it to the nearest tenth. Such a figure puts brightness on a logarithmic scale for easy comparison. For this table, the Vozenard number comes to -1.8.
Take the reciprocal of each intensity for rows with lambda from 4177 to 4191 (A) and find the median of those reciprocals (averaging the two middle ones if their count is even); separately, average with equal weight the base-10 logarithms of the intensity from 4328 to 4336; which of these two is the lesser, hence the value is -0.222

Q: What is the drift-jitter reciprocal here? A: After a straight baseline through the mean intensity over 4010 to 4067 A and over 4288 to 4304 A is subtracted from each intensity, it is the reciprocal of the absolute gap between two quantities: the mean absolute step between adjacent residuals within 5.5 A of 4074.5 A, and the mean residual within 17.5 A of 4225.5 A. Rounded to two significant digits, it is 7.8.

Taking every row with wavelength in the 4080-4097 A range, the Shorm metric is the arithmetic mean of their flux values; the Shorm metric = 0.60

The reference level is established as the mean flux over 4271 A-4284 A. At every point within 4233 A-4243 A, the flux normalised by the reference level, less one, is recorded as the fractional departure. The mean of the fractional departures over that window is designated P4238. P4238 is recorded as 0.00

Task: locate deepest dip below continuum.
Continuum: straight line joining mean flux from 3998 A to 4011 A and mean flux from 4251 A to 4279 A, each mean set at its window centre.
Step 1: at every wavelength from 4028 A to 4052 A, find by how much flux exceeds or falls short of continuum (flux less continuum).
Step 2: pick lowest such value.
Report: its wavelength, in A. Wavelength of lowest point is 4051.29 A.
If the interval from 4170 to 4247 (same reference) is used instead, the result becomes 4189.80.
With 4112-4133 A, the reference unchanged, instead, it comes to 4113.33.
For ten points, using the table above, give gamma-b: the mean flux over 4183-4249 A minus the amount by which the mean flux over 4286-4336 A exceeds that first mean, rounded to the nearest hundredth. 0.54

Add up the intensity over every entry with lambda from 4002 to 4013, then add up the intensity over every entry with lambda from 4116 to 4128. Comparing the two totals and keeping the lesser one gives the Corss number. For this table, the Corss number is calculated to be 3.46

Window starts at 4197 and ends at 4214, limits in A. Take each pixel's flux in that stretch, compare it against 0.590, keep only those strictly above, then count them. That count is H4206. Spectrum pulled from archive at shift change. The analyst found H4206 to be 6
